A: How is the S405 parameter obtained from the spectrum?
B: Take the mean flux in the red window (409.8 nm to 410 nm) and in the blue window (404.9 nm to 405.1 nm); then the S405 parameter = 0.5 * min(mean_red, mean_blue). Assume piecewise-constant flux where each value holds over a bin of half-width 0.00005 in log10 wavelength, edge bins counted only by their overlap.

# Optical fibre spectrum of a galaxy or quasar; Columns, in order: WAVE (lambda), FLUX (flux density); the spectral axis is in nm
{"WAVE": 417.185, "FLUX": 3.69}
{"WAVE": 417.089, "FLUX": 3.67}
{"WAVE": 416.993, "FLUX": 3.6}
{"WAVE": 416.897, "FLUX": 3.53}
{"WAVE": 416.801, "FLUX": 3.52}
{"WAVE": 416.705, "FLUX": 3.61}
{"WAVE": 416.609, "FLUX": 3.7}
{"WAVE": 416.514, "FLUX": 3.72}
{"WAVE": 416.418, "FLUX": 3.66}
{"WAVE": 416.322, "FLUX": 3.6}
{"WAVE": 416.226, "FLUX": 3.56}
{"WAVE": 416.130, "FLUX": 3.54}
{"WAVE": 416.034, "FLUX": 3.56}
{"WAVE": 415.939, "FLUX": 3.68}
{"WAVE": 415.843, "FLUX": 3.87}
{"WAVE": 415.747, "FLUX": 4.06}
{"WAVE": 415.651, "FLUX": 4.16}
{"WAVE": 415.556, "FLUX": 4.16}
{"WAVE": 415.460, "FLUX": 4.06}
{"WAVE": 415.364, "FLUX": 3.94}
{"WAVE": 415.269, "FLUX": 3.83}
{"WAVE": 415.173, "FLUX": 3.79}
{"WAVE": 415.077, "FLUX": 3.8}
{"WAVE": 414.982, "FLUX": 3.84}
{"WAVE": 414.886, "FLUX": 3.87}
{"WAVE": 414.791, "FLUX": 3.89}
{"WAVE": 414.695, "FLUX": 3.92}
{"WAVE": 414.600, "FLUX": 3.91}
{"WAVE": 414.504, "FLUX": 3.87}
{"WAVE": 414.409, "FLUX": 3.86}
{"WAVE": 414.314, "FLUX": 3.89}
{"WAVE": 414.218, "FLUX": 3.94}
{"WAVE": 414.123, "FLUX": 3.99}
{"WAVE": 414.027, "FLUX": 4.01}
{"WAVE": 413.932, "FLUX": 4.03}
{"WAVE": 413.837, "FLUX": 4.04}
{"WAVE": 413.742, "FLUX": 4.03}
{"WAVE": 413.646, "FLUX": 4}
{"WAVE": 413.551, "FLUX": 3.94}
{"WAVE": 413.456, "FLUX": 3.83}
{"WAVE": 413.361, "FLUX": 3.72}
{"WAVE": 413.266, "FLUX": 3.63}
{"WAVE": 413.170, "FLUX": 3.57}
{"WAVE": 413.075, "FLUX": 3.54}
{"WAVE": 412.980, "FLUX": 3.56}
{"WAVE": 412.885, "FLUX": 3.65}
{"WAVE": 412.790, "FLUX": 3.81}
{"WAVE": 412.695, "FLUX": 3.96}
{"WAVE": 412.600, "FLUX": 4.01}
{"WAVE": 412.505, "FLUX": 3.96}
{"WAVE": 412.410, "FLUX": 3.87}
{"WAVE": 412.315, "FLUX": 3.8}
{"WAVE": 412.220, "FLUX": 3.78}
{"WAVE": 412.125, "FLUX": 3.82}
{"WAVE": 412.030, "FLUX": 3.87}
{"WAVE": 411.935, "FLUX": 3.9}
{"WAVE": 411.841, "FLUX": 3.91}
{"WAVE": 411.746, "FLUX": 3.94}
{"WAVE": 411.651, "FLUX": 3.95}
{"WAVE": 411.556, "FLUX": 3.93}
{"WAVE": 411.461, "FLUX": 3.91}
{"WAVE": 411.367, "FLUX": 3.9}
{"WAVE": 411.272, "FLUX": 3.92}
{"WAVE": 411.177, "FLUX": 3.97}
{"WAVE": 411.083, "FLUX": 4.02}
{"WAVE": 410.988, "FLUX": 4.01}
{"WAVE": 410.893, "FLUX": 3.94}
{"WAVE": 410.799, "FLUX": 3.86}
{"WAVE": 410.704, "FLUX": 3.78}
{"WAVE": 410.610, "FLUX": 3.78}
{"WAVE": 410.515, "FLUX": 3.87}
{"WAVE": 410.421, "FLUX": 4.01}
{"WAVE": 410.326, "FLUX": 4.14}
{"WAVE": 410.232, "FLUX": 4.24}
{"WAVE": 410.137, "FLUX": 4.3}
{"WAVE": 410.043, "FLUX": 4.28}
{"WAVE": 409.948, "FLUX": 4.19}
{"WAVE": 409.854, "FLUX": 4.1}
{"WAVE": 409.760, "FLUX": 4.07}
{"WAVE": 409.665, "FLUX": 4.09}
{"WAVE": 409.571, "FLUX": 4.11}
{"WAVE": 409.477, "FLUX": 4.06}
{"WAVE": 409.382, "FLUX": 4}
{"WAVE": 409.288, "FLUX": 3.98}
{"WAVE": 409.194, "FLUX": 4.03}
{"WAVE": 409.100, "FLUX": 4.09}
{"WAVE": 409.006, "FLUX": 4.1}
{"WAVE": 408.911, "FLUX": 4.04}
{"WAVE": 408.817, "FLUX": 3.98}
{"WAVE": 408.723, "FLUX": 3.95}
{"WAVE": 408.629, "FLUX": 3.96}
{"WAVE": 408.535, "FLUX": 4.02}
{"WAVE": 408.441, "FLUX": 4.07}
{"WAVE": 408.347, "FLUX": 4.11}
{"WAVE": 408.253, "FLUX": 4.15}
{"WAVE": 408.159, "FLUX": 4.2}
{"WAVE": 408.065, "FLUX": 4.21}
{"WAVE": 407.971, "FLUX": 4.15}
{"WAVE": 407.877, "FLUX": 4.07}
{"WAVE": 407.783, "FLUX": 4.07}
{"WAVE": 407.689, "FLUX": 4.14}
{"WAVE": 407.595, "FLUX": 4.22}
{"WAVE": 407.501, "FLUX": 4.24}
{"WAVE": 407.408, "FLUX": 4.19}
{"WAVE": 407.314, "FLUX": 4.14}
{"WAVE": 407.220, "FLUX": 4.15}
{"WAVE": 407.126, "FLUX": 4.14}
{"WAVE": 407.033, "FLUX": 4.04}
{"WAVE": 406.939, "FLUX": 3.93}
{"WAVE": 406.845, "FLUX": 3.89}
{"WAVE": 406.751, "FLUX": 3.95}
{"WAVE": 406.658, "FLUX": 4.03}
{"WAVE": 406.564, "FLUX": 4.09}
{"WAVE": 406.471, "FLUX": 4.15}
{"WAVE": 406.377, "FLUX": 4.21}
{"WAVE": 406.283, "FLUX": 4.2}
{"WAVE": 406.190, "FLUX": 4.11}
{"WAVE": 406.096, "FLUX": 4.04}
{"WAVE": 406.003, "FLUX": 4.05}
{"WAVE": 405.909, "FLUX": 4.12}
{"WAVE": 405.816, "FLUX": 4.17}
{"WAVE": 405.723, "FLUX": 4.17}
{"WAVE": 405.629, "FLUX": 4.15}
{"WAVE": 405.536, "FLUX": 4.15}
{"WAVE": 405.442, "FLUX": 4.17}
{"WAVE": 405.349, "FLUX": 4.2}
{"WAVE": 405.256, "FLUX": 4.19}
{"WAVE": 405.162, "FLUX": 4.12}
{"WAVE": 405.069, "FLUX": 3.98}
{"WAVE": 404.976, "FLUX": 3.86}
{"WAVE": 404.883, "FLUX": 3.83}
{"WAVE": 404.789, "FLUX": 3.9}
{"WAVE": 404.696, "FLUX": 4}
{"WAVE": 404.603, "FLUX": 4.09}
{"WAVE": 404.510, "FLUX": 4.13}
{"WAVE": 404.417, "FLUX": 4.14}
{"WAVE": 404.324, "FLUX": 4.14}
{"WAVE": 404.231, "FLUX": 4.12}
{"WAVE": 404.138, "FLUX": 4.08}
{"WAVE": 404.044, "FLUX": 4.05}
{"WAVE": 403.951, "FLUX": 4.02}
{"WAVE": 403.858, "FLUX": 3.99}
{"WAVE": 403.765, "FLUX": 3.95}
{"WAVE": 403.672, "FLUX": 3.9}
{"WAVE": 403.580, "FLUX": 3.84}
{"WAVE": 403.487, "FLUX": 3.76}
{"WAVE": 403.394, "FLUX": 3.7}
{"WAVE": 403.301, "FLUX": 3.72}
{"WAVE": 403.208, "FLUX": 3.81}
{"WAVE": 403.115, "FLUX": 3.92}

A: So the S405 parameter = 1.96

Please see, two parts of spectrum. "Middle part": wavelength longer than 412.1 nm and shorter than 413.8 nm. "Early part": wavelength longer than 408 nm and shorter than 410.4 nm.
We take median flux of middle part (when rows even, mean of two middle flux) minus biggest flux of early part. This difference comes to -0.5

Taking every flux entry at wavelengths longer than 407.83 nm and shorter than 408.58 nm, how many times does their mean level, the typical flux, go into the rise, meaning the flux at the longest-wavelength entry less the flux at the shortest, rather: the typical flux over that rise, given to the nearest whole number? -82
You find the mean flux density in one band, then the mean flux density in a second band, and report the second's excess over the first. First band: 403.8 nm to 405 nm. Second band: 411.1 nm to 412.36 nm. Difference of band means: -0.13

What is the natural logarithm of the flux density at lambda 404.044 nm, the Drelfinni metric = 1.399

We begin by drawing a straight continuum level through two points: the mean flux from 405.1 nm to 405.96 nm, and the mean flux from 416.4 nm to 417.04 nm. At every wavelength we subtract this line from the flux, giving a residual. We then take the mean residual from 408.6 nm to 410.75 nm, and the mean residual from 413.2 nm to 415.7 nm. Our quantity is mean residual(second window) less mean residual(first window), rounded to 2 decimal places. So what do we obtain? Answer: 0.10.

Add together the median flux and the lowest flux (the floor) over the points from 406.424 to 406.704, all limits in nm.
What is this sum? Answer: 8.1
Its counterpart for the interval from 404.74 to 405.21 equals 7.7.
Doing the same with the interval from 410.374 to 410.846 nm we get 7.6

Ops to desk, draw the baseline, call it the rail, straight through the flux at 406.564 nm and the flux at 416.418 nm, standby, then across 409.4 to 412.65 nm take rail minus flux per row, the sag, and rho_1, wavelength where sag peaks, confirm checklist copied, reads 410.610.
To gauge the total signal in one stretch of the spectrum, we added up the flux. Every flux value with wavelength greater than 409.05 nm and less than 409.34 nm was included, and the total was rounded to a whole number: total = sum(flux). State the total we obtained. 12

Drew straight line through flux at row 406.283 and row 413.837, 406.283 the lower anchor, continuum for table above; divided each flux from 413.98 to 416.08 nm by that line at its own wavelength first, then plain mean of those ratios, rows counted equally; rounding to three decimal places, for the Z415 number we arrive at 0.973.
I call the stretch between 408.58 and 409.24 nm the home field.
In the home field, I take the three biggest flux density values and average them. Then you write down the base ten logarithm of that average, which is 0.610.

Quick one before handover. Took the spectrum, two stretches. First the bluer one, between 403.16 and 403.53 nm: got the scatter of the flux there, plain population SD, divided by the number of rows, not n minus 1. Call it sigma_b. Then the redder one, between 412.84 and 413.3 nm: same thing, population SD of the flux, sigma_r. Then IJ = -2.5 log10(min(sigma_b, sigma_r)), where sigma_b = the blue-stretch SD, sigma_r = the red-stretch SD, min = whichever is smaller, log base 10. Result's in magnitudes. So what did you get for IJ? 3.4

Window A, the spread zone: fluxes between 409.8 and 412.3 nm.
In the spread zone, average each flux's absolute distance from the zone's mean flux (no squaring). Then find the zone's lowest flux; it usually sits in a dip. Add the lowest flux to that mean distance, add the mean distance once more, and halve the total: 2.01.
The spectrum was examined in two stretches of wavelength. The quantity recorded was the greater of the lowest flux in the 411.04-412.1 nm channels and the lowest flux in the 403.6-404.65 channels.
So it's 3.90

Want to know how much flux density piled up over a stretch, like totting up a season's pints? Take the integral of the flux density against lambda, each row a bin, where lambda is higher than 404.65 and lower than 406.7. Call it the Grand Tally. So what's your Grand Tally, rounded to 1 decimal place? 8.4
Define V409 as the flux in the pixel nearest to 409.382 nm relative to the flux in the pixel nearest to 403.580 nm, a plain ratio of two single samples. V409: 1.04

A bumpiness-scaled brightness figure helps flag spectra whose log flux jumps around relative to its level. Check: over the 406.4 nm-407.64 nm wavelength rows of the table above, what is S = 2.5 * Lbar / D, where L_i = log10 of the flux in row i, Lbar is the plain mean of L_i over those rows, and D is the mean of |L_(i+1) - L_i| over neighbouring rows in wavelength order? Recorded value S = 263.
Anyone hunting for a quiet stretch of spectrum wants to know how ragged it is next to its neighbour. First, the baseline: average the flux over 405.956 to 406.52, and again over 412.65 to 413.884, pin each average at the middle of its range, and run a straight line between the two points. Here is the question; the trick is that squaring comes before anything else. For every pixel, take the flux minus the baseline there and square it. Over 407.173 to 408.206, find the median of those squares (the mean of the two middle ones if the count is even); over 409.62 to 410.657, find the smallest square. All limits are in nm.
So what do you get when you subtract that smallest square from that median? 0.009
